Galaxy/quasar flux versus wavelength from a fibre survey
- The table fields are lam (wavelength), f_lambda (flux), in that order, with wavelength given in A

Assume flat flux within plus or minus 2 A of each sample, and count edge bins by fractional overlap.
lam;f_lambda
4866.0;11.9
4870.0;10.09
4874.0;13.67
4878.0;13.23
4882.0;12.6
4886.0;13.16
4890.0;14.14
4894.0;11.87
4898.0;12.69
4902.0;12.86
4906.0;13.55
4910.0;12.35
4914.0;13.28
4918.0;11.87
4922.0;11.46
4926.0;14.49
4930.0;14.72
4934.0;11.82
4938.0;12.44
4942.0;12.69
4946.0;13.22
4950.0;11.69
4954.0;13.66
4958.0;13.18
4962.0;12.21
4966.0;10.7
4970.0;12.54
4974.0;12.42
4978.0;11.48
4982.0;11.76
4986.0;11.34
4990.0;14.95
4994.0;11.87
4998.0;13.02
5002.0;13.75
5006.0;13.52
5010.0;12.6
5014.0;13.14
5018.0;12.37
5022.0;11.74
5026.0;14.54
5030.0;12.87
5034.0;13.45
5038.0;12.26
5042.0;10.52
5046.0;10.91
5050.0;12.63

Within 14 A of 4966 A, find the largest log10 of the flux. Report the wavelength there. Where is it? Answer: 4954.0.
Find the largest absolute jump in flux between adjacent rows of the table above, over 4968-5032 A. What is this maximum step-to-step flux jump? 3.6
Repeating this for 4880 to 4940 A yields 3.0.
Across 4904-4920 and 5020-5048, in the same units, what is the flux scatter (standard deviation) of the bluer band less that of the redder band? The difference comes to -0.63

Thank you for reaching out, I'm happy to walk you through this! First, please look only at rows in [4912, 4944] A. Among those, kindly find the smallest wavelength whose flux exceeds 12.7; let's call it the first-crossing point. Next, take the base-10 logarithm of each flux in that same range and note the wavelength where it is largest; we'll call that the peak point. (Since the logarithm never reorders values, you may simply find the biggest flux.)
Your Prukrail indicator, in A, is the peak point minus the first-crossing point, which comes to 16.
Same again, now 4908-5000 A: 76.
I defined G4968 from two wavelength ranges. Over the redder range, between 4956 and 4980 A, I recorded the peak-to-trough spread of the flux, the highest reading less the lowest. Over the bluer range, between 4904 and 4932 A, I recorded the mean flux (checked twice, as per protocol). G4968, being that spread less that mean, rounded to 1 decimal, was -10.6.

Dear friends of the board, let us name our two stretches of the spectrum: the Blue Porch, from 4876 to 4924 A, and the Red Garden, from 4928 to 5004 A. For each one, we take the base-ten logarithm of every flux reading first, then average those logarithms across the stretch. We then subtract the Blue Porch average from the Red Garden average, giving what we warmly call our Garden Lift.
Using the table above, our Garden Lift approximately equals -0.006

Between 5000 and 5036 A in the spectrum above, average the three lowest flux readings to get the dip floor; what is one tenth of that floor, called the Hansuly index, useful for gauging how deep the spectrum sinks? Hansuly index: 1.22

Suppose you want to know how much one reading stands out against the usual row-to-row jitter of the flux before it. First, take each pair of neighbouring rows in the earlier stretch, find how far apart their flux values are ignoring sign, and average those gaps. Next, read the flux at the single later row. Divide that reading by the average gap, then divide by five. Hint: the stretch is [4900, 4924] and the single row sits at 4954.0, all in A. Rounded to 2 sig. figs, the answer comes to 2.9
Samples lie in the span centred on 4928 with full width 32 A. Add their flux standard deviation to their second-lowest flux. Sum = 13.0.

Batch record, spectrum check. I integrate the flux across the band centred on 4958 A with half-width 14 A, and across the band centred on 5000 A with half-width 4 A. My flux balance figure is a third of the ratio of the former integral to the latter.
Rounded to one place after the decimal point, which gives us 1.1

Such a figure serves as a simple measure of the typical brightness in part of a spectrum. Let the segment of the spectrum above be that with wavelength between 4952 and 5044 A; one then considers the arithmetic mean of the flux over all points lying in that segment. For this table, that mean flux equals 12.6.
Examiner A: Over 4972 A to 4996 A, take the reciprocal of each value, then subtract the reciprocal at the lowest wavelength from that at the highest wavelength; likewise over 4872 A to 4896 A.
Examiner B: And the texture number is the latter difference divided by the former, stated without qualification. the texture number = 3.0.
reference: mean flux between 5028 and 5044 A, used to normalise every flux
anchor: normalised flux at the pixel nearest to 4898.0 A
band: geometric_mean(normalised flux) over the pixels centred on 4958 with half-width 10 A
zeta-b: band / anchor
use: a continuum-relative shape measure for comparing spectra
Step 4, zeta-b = 0.96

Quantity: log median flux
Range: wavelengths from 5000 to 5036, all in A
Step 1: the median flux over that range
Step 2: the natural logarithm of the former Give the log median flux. 2.58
